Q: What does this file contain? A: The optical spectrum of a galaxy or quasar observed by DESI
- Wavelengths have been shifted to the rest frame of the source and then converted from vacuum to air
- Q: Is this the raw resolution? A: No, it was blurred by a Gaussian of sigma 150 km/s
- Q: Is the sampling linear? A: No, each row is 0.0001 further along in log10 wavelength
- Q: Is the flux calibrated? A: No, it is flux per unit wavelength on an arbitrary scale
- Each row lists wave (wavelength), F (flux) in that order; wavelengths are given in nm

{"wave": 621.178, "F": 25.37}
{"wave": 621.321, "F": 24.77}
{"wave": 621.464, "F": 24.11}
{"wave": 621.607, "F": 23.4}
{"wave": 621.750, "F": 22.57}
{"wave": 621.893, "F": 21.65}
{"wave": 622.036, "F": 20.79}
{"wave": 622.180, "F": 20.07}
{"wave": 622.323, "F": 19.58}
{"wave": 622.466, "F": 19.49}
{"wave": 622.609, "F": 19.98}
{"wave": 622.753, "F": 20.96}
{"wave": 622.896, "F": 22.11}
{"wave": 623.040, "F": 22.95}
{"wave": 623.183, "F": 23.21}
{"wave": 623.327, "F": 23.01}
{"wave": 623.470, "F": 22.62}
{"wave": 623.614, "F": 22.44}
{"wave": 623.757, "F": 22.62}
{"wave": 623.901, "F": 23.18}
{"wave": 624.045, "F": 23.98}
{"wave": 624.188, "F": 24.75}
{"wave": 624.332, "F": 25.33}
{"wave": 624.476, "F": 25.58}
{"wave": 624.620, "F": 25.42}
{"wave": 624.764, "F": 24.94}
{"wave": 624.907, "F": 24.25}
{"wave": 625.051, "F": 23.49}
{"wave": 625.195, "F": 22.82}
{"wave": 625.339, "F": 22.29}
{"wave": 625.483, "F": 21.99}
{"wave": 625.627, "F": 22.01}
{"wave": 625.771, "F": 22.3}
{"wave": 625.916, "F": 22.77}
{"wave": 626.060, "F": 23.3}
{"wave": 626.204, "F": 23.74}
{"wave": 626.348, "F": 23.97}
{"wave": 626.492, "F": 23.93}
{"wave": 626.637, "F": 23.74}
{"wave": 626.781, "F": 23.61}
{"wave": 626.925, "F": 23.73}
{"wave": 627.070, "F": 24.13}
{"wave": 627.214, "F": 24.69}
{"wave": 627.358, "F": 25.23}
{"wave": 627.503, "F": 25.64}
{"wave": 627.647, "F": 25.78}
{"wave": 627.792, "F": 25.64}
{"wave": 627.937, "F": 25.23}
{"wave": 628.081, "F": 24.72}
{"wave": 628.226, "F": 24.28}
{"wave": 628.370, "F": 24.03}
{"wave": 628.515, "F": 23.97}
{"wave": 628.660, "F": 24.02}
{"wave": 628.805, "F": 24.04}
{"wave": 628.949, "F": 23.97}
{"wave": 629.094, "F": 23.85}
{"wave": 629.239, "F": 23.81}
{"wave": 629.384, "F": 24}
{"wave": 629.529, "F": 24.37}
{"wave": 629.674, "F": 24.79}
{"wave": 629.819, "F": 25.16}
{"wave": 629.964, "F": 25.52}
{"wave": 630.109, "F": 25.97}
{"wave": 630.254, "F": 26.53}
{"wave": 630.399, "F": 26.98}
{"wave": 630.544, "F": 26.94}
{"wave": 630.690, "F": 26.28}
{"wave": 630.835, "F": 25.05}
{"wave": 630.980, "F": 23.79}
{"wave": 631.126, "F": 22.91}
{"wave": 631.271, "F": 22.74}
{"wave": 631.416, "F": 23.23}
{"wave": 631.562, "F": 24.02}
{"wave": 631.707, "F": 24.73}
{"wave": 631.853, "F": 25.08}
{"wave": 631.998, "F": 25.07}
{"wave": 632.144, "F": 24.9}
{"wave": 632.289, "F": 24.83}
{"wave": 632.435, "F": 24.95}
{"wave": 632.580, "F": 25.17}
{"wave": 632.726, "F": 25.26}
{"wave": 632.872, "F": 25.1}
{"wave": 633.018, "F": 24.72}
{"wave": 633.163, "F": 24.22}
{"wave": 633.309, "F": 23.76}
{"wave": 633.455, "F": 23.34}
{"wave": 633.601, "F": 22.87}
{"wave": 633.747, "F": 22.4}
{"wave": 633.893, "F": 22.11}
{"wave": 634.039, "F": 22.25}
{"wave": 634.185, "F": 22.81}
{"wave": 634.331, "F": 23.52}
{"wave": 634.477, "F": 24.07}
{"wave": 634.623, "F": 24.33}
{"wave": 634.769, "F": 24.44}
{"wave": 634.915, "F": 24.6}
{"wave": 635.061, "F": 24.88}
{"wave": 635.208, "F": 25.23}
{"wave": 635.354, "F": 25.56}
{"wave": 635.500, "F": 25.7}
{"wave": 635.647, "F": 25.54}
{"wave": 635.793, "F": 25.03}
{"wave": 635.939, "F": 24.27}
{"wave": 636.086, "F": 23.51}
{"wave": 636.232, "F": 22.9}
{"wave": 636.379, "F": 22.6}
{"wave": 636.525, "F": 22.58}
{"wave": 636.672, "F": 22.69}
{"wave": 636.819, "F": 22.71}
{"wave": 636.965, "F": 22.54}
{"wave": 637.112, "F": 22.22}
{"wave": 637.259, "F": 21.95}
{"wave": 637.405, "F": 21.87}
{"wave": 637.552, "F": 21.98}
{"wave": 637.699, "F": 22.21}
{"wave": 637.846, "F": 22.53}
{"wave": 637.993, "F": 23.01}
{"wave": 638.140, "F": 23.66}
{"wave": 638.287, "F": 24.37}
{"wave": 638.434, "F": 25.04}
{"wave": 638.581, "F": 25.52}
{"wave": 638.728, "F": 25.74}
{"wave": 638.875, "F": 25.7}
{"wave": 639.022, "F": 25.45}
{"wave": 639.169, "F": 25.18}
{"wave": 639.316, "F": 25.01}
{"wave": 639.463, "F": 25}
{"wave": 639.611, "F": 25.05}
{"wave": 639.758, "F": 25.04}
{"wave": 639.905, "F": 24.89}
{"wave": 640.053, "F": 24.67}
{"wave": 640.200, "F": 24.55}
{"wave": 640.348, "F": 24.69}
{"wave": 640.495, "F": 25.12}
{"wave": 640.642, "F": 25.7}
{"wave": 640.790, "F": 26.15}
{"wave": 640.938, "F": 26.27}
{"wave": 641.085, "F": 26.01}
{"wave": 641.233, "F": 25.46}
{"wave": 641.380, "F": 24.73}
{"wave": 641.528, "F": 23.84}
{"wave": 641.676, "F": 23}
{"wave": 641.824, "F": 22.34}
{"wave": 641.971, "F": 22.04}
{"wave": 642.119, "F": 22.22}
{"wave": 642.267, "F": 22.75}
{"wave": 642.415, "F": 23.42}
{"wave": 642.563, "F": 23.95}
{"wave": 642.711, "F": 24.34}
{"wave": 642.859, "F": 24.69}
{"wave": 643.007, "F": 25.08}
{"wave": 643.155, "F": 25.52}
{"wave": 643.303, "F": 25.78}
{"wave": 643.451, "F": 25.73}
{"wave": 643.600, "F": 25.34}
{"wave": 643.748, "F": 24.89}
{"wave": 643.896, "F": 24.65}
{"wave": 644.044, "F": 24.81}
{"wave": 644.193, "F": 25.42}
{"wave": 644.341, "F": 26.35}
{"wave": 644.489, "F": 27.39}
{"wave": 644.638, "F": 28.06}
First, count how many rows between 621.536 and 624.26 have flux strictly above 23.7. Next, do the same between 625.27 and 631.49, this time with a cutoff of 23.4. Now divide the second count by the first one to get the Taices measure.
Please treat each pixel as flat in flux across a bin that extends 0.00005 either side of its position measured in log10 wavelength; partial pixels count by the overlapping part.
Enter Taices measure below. 17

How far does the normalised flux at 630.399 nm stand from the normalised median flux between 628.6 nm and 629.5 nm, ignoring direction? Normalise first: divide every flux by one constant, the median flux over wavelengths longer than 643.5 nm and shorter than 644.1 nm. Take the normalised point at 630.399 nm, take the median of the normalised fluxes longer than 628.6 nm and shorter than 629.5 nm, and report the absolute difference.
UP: 0.12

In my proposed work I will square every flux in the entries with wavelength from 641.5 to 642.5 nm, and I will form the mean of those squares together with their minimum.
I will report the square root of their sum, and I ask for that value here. 31.7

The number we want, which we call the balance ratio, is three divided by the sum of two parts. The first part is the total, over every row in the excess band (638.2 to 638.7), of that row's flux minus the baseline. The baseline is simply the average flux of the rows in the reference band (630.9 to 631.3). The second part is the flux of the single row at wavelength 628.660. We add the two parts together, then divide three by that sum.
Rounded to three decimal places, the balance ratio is 0.102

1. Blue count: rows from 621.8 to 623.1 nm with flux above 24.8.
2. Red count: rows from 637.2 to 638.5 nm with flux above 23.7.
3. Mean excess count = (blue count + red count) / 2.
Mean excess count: 1.0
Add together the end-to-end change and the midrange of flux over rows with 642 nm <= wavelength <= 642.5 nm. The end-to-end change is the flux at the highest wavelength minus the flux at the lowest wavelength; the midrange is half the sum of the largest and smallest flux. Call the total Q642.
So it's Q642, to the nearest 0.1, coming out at 24.0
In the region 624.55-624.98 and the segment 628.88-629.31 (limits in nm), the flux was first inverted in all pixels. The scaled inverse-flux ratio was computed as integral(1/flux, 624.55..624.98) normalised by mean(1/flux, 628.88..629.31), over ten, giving 0.0414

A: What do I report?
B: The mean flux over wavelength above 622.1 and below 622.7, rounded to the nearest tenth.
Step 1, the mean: 19.8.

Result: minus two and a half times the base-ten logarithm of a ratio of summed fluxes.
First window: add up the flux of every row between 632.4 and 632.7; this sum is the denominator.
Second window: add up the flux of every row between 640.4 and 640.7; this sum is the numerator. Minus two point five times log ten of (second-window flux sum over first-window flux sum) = -0.015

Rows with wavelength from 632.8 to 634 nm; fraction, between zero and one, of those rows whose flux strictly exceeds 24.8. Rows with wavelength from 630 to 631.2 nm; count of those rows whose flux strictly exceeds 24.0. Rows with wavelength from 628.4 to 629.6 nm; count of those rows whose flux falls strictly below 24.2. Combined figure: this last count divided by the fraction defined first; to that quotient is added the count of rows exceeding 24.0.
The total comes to 62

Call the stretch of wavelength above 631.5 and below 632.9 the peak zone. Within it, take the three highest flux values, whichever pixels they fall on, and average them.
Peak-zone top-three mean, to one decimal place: 25.2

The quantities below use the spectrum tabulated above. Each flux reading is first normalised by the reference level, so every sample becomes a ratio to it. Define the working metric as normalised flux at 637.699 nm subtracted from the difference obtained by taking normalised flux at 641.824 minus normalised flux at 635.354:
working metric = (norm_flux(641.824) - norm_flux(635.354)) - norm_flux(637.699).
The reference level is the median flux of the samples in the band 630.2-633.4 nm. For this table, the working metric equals -1.020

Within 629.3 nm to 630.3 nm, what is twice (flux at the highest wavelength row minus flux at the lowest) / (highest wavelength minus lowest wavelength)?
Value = 5.8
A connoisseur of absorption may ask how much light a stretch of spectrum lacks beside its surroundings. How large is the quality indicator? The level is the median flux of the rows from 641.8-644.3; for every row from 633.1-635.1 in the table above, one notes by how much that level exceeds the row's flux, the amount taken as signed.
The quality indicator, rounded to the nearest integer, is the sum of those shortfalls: 16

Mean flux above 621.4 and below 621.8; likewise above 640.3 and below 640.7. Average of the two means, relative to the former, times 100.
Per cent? 104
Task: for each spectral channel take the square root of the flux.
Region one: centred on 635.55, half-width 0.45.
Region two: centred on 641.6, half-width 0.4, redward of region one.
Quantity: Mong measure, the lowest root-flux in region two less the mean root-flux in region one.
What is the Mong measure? -0.327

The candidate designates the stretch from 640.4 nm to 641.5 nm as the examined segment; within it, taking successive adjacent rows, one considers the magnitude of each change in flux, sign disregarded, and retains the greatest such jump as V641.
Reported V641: 0.73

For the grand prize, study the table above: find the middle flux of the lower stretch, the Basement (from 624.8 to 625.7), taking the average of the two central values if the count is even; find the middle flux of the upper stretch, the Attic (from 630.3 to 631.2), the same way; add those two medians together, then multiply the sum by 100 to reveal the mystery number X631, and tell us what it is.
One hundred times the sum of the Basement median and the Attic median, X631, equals 4822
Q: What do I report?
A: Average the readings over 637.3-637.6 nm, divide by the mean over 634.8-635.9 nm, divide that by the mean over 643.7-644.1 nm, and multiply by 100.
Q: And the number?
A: 3.5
